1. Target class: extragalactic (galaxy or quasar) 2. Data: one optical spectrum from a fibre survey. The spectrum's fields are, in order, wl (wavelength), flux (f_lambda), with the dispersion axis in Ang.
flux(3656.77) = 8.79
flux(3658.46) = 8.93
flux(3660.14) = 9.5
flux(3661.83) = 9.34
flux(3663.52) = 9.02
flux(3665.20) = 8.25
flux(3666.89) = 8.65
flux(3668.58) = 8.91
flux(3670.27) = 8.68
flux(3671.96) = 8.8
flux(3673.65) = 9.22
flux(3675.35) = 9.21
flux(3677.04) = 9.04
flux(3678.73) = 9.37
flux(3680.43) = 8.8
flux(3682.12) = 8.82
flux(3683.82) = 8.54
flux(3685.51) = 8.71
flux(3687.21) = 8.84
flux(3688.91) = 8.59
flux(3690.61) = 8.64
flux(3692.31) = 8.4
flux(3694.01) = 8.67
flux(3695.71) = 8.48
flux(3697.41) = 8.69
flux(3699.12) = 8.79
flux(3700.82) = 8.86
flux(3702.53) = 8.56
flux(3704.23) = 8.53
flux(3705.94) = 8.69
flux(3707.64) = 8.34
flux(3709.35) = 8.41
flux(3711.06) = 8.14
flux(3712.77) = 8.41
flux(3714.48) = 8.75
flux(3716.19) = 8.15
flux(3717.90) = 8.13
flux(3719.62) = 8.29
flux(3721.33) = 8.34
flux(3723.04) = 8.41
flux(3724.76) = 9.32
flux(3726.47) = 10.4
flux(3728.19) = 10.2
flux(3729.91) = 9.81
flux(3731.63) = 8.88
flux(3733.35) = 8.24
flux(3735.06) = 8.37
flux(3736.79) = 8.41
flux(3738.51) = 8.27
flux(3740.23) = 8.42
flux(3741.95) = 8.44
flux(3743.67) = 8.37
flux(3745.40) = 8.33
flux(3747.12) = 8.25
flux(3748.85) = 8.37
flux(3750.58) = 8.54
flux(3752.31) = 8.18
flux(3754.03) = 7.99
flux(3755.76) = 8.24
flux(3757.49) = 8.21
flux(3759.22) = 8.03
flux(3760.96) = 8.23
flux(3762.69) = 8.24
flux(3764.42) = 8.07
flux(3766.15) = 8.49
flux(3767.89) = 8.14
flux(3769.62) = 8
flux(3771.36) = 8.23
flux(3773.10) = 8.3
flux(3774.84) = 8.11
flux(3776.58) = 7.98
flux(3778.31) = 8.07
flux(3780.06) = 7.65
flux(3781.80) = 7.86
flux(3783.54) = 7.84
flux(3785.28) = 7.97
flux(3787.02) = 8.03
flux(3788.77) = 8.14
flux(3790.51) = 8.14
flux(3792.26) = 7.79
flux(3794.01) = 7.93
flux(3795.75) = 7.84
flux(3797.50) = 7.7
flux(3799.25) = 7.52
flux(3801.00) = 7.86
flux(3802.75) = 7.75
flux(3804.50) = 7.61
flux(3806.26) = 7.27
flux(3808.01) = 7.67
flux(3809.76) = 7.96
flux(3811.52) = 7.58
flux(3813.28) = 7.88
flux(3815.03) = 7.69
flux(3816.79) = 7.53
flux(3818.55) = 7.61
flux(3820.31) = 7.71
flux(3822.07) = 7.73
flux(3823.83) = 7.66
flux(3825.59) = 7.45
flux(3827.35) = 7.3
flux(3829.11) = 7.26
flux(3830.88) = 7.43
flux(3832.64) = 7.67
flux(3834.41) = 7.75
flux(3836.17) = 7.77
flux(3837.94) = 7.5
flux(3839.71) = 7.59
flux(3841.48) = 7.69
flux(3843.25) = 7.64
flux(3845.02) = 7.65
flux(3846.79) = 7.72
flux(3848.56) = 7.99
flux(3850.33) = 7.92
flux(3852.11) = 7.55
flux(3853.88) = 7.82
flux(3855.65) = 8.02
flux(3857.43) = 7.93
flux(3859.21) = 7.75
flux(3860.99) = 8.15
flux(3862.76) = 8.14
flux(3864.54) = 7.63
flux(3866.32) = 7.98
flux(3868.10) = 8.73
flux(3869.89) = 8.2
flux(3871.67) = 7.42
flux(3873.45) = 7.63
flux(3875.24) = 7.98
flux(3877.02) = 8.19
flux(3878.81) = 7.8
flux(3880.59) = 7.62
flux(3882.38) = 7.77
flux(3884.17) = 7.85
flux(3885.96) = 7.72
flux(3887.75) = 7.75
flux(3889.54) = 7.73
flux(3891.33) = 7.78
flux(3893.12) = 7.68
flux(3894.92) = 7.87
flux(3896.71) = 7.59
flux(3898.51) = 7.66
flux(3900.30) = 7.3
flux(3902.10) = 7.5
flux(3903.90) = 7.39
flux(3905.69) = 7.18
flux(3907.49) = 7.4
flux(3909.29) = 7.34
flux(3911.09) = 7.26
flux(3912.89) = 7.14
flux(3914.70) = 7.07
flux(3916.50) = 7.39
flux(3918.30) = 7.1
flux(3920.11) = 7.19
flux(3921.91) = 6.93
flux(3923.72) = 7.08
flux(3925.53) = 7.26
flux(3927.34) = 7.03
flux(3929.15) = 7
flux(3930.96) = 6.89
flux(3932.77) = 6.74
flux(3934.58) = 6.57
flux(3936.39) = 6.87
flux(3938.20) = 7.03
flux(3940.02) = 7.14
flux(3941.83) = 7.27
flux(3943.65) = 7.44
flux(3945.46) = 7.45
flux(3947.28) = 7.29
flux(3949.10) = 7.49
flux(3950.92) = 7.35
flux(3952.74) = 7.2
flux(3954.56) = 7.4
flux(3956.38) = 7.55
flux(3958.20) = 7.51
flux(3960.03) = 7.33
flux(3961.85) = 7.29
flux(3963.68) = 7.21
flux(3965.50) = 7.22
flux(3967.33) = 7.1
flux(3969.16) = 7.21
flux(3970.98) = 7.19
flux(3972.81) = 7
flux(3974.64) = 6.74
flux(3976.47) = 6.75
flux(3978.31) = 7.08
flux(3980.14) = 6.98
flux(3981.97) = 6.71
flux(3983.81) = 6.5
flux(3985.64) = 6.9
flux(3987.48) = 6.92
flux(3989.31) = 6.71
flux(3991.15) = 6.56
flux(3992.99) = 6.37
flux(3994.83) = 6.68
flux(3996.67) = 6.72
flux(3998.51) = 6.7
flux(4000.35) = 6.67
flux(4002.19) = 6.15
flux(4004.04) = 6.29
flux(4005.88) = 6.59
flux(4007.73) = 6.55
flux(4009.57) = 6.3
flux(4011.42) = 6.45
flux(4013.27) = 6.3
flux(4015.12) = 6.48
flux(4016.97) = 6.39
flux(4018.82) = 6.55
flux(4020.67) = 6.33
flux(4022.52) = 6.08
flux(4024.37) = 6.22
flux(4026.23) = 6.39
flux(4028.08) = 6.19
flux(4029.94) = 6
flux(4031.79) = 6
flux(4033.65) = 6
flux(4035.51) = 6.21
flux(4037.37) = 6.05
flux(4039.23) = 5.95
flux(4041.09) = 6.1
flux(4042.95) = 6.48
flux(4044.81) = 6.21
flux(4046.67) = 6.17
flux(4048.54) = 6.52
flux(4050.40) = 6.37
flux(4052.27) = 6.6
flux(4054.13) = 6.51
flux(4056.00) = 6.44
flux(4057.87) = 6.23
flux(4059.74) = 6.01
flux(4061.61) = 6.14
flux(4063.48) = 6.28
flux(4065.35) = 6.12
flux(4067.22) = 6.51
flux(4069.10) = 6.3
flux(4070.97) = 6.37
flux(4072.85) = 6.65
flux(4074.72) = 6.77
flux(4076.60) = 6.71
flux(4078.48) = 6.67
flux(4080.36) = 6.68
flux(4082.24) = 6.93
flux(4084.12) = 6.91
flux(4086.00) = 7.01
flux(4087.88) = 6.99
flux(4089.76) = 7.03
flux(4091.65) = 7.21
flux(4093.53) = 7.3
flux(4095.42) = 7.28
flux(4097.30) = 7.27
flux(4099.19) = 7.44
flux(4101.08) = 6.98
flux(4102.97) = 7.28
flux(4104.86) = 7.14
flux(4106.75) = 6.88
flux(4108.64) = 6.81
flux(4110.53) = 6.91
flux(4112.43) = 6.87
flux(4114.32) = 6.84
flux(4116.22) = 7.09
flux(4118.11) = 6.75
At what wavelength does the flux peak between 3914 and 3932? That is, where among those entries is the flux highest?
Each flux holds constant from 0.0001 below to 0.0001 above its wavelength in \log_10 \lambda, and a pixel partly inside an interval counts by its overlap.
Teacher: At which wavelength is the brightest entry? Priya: 3916.50 Ang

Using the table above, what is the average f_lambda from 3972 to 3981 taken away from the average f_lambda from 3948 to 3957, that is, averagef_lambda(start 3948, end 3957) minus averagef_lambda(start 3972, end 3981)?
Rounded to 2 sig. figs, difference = 0.49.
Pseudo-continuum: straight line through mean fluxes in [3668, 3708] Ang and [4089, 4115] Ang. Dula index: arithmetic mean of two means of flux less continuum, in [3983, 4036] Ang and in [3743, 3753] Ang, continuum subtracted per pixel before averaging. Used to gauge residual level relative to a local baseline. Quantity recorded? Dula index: -0.61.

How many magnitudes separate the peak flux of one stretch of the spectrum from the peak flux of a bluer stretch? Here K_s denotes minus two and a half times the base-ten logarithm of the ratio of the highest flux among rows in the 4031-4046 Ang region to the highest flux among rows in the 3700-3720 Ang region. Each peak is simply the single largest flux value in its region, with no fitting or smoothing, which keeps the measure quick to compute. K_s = 0.34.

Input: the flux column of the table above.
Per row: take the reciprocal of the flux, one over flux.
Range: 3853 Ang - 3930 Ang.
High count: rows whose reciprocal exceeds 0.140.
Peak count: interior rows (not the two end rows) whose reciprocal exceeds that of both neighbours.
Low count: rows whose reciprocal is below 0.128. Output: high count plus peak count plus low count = 32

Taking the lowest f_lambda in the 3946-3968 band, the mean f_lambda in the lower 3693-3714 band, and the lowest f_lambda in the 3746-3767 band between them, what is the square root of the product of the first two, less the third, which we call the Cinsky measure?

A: -0.20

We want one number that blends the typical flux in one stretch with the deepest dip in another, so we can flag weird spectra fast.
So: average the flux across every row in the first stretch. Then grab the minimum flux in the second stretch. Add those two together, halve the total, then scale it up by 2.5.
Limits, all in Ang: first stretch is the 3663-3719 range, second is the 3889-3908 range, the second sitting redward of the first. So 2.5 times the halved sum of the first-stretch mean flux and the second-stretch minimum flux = 19.8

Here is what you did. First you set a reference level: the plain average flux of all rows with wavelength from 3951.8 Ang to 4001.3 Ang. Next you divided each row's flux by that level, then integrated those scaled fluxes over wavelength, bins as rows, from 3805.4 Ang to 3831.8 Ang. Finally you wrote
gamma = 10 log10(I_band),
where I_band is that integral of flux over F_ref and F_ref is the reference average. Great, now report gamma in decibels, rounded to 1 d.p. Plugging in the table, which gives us 14.6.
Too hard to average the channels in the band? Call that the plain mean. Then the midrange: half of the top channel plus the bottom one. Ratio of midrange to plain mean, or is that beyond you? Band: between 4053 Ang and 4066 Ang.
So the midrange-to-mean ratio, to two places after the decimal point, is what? 1.00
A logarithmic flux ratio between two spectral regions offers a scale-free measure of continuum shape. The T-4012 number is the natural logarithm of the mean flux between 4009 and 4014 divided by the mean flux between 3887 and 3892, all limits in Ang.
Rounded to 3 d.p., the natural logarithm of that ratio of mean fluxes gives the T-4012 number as -0.200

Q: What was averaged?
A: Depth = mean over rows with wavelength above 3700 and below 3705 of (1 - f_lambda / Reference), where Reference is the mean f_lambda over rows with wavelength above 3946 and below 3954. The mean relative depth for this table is -0.18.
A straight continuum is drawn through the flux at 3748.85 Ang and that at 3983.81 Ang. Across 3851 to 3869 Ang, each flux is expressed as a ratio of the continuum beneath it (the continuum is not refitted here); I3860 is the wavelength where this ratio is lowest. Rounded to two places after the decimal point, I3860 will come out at 3852.11 Ang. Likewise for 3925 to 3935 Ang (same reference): 3934.58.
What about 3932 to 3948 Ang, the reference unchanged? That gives 3934.58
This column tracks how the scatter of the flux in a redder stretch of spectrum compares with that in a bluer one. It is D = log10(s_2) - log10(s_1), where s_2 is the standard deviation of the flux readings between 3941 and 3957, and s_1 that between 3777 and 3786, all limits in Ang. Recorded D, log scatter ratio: -0.1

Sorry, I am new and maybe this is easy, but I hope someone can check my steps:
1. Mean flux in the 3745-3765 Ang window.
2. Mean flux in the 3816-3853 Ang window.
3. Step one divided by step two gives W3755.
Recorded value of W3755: 1.08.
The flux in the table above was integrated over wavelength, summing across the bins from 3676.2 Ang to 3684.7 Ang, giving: 76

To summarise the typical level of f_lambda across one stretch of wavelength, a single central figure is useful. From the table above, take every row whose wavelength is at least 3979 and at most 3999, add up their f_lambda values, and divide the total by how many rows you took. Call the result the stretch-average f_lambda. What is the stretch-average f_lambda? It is 6.7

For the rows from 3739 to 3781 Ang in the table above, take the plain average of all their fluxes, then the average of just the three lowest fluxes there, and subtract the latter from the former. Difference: 0.33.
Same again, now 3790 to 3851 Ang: 0.40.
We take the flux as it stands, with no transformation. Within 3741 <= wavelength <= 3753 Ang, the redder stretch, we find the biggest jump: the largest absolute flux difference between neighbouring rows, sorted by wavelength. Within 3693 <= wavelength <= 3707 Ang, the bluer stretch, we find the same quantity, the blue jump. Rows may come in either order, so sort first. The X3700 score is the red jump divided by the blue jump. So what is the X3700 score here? 1.2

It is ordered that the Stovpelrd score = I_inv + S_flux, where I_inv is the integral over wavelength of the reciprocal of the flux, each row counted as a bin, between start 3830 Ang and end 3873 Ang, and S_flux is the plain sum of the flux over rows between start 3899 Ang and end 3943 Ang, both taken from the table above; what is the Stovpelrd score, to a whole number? 177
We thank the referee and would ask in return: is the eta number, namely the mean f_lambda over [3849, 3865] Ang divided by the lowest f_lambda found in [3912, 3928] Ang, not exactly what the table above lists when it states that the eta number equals 1.14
